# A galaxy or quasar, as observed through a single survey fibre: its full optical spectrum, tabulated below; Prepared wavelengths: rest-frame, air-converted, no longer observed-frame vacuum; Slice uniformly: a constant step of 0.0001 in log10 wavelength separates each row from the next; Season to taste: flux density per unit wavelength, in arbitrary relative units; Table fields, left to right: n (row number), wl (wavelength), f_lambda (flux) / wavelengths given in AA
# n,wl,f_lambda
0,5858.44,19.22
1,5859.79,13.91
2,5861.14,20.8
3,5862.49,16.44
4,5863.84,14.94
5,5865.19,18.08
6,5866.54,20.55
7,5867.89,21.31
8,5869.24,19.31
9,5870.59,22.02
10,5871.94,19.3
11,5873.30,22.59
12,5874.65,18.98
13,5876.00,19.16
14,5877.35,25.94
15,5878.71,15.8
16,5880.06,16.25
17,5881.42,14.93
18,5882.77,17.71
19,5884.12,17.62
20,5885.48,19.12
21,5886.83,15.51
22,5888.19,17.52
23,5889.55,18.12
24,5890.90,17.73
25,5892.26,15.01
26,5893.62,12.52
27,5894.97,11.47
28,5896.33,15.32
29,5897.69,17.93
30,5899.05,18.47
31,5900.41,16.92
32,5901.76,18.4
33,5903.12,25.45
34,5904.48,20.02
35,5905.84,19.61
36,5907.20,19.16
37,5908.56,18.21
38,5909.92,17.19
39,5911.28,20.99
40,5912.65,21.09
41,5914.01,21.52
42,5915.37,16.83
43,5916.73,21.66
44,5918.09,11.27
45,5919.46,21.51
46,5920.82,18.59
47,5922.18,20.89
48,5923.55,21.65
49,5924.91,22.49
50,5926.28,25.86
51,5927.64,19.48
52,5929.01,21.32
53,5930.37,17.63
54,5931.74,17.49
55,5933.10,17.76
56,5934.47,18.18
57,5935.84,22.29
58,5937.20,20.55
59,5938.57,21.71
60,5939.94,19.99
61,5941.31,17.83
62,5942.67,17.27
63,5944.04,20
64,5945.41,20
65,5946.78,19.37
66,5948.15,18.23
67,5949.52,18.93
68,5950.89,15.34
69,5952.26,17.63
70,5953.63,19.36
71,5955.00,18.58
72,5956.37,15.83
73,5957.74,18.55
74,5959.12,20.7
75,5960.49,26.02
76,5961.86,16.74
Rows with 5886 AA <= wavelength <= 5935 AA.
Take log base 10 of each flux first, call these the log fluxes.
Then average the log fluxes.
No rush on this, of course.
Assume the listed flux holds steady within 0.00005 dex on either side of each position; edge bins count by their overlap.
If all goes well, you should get 1.26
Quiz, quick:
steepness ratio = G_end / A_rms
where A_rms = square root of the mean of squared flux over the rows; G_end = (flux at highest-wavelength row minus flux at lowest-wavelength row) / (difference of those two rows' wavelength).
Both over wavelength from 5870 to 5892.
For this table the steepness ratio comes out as -0.011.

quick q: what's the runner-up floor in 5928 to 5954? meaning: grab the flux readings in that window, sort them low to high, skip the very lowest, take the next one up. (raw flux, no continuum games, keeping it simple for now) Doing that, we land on 17.27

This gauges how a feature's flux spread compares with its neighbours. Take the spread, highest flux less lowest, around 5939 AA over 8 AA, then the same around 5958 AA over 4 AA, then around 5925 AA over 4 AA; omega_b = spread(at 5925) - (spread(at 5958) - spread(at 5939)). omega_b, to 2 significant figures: 4.4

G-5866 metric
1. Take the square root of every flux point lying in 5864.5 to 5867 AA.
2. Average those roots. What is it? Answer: 4.4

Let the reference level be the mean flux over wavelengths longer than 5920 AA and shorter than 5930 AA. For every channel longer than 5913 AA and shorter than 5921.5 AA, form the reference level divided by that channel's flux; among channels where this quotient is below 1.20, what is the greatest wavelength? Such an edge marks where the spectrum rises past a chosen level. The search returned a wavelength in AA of 5920.82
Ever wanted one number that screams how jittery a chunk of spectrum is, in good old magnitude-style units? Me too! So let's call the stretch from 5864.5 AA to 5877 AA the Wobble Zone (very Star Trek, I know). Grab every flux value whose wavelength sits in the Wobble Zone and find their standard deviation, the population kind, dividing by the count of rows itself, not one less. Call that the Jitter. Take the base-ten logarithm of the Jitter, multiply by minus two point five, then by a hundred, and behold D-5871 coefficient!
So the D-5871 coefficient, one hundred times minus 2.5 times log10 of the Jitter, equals -41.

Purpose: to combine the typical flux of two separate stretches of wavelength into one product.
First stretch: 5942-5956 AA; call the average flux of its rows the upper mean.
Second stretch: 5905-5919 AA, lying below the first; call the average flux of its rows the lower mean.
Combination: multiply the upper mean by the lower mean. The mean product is 346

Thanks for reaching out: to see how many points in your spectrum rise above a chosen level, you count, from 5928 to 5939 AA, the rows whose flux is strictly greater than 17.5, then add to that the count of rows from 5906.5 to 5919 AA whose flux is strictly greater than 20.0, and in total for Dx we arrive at 11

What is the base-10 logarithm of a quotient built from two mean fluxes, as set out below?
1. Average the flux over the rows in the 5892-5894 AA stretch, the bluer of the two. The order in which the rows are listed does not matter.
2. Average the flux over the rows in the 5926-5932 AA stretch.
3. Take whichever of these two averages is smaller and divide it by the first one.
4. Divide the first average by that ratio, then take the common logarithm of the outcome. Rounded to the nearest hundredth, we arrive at 1.14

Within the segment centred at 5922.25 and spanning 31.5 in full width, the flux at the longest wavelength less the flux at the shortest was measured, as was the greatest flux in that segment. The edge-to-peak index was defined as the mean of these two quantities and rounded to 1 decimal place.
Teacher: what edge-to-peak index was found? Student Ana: 13.6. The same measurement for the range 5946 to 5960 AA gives 11.0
